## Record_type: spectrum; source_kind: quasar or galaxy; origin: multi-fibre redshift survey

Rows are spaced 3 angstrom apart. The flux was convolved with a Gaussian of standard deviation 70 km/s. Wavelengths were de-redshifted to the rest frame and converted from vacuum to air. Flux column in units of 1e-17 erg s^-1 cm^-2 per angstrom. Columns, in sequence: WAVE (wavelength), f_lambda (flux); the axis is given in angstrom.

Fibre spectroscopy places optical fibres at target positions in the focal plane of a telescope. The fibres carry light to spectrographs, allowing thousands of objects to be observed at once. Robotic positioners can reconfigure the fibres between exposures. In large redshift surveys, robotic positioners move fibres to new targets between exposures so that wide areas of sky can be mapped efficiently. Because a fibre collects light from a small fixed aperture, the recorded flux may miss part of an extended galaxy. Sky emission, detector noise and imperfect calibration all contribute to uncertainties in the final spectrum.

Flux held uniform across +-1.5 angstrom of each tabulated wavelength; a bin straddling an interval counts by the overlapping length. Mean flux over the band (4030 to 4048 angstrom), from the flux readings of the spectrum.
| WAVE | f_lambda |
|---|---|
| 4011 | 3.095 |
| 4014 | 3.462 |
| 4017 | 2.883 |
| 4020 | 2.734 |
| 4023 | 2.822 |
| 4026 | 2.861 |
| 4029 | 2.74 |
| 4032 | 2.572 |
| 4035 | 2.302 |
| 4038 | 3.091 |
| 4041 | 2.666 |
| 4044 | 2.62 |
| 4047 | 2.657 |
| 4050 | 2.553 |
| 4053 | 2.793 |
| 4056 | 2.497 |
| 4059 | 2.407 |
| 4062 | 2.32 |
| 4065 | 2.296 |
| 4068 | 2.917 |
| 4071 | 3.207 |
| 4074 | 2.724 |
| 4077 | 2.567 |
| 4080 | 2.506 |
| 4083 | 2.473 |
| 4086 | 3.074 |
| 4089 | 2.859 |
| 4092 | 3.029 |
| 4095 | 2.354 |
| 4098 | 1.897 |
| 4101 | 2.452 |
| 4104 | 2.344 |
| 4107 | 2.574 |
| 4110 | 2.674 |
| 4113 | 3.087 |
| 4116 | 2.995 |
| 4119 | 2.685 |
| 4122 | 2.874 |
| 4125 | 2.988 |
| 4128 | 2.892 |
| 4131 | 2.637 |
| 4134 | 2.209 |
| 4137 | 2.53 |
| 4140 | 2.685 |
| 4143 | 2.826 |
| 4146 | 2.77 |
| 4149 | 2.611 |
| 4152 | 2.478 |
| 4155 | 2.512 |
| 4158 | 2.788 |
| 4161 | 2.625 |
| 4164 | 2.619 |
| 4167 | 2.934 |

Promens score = 2.65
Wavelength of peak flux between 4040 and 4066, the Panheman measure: 4053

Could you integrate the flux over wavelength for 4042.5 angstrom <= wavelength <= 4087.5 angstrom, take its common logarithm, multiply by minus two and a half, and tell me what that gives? -5.2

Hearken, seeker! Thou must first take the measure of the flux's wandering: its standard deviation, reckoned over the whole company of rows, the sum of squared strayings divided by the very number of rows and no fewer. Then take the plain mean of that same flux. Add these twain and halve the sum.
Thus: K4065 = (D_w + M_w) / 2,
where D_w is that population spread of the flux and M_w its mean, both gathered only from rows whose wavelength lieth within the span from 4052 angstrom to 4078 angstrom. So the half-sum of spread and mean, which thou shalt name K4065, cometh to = 1.46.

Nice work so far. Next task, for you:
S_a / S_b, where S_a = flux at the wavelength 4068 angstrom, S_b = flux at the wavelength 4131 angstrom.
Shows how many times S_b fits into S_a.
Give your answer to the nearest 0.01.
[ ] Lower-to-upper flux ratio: 1.11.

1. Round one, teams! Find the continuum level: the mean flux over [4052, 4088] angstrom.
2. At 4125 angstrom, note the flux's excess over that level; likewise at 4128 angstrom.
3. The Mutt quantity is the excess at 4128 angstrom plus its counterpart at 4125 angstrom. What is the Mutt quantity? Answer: 0.58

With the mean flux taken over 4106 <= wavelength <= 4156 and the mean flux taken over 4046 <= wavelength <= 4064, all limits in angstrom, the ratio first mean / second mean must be 1.07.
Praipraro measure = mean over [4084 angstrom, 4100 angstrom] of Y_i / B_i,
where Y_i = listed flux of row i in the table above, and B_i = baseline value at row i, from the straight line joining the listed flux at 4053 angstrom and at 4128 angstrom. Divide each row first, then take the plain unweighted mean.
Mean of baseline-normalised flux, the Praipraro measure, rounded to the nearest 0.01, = 0.93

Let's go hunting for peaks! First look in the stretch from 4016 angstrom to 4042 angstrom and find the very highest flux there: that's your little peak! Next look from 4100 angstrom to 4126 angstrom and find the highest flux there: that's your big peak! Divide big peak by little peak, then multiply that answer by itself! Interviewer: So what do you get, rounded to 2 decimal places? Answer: 1.00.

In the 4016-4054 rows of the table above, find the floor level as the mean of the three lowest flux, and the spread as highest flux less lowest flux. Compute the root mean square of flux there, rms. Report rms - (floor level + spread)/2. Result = 1.09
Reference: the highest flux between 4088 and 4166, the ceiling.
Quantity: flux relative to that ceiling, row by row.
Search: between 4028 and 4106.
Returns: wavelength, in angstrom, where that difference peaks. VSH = 4071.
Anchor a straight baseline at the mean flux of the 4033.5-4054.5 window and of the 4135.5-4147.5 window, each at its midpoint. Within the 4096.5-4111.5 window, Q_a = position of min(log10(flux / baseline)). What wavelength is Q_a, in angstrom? 4098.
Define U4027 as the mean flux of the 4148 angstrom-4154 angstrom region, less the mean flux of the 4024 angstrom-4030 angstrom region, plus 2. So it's 1.7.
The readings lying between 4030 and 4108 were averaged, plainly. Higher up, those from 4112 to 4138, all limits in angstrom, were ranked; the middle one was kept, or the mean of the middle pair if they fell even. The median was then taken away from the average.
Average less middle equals -0.27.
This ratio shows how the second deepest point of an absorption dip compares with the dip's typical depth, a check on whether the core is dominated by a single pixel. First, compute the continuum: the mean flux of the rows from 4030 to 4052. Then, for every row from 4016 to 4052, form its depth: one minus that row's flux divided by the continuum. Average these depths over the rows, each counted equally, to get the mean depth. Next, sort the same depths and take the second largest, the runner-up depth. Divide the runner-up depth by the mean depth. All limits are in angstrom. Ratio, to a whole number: -1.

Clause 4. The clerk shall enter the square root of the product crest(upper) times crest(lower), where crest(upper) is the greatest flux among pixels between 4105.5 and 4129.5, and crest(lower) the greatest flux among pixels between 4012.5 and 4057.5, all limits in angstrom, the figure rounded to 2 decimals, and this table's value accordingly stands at 3.27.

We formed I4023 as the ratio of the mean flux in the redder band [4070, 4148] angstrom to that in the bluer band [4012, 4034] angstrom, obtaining 0.94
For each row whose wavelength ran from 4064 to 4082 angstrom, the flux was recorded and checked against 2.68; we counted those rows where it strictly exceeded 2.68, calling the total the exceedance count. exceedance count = 3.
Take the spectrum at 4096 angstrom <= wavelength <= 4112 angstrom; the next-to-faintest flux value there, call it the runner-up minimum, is 2.344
